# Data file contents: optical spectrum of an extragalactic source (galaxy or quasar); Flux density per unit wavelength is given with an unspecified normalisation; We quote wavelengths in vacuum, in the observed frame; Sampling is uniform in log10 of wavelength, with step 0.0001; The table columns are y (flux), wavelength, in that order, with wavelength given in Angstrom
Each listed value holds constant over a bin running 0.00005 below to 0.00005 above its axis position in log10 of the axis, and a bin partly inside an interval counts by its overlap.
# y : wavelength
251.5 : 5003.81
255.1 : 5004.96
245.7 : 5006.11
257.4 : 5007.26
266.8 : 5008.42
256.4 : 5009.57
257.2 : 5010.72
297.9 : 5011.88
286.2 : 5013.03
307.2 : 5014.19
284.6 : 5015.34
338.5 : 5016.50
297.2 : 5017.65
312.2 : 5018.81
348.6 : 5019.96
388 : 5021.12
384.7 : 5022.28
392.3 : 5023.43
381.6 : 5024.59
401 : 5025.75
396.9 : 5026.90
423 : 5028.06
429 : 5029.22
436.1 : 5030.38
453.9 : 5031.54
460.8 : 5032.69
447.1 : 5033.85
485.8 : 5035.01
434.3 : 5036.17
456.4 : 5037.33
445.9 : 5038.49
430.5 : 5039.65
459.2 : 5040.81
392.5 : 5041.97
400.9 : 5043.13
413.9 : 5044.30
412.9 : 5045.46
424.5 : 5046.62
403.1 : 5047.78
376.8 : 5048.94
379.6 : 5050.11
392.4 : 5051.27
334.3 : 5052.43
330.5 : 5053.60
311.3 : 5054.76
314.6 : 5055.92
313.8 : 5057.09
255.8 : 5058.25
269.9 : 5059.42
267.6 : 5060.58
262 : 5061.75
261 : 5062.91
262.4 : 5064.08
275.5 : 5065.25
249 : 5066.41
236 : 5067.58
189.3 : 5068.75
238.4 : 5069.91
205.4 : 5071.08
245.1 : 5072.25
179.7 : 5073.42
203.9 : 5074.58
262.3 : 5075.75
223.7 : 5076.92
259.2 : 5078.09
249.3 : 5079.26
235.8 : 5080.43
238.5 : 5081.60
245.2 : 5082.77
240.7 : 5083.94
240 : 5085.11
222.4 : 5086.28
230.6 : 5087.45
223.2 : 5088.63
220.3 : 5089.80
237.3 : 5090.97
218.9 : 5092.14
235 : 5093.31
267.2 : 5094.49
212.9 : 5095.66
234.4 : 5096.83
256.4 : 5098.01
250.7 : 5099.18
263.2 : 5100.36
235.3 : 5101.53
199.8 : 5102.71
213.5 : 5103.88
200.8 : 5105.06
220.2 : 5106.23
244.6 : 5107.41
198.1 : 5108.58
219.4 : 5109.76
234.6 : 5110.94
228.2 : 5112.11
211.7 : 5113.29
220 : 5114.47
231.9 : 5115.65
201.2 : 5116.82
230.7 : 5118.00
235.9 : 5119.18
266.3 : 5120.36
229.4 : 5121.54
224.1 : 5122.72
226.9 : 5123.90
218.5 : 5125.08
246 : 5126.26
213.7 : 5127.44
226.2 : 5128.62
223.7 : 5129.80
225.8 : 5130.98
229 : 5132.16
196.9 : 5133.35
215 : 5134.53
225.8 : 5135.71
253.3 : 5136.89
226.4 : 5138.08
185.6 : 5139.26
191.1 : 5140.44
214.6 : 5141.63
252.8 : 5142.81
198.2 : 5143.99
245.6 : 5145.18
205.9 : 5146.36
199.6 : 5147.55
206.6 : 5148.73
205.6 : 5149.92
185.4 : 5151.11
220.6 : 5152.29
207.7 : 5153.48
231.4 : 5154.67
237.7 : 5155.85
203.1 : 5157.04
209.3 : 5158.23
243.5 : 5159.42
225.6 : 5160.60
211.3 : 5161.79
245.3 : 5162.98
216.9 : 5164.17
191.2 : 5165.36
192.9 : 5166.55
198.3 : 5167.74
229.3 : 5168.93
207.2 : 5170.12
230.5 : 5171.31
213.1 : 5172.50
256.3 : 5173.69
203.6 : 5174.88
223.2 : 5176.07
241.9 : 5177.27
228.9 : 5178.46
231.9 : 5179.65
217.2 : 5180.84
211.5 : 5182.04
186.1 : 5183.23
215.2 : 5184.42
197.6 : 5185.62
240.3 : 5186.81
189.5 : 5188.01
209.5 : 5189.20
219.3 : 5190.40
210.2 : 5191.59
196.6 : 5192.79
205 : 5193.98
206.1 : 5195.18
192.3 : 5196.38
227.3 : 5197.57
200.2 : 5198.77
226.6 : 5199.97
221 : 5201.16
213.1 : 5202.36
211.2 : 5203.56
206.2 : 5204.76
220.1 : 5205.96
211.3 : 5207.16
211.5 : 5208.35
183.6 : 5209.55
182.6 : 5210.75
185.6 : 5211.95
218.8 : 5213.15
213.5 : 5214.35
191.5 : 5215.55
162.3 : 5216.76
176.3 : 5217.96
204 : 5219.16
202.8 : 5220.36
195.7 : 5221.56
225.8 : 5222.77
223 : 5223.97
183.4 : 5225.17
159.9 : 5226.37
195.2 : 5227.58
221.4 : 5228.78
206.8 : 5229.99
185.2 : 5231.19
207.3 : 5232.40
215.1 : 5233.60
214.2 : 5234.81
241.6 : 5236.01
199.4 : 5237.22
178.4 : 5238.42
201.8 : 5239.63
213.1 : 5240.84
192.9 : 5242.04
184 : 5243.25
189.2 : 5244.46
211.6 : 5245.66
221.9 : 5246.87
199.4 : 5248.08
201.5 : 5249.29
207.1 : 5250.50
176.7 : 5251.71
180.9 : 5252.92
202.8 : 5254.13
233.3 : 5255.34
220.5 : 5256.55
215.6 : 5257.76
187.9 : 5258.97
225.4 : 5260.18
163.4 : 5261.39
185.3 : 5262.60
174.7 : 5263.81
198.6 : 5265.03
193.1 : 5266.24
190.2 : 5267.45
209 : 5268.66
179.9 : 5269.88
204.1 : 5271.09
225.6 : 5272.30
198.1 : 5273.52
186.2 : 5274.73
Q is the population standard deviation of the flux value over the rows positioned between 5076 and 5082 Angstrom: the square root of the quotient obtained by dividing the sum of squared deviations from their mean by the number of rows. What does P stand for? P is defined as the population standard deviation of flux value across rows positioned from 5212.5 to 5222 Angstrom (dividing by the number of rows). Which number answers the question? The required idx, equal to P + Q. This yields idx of 29.7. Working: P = 17.6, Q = 12.1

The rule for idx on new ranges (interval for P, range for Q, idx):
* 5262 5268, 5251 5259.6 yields 28.0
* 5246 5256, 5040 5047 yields 38.9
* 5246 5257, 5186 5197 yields 32.1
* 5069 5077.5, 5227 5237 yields 42.1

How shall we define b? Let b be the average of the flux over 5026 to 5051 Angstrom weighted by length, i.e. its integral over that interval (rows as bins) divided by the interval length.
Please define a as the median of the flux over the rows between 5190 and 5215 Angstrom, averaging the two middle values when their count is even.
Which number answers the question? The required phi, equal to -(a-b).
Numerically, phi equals 215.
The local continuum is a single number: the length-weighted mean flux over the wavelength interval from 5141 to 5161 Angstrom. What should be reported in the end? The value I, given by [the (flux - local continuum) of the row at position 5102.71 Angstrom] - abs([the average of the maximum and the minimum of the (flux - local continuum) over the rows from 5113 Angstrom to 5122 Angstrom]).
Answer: -34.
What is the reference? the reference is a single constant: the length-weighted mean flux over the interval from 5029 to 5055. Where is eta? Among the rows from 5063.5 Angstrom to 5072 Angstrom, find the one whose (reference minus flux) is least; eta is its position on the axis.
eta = 5065.25 Angstrom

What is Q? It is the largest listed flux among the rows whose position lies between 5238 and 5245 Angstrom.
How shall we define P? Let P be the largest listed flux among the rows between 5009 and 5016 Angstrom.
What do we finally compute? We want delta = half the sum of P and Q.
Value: 260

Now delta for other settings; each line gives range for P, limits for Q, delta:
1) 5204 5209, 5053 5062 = 275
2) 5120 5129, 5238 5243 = 240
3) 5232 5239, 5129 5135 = 235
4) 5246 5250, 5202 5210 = 221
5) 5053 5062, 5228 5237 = 286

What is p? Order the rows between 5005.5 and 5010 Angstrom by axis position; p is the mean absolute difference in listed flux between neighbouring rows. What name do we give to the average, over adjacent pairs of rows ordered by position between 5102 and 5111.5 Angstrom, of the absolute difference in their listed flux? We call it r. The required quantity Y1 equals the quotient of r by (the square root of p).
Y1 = 6.8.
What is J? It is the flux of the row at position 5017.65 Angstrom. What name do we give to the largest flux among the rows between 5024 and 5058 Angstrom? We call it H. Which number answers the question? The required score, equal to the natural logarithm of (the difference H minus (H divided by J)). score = 6.18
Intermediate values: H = 485.8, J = 297.2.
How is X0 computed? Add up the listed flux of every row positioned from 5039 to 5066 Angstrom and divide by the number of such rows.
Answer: 345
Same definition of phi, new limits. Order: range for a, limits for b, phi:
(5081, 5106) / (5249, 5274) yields -36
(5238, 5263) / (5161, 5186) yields 15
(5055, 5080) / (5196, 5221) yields -53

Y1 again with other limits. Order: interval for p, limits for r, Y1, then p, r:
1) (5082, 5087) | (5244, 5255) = 5.4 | 7.6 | 15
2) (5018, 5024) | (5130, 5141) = 4.4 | 21.7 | 21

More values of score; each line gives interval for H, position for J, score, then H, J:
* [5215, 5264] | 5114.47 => 5.48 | 241.6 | 220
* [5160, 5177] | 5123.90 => 5.54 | 256.3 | 226.9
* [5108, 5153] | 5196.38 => 5.58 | 266.3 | 192.3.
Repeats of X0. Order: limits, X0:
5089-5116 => 228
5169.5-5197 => 214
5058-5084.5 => 242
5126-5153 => 217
